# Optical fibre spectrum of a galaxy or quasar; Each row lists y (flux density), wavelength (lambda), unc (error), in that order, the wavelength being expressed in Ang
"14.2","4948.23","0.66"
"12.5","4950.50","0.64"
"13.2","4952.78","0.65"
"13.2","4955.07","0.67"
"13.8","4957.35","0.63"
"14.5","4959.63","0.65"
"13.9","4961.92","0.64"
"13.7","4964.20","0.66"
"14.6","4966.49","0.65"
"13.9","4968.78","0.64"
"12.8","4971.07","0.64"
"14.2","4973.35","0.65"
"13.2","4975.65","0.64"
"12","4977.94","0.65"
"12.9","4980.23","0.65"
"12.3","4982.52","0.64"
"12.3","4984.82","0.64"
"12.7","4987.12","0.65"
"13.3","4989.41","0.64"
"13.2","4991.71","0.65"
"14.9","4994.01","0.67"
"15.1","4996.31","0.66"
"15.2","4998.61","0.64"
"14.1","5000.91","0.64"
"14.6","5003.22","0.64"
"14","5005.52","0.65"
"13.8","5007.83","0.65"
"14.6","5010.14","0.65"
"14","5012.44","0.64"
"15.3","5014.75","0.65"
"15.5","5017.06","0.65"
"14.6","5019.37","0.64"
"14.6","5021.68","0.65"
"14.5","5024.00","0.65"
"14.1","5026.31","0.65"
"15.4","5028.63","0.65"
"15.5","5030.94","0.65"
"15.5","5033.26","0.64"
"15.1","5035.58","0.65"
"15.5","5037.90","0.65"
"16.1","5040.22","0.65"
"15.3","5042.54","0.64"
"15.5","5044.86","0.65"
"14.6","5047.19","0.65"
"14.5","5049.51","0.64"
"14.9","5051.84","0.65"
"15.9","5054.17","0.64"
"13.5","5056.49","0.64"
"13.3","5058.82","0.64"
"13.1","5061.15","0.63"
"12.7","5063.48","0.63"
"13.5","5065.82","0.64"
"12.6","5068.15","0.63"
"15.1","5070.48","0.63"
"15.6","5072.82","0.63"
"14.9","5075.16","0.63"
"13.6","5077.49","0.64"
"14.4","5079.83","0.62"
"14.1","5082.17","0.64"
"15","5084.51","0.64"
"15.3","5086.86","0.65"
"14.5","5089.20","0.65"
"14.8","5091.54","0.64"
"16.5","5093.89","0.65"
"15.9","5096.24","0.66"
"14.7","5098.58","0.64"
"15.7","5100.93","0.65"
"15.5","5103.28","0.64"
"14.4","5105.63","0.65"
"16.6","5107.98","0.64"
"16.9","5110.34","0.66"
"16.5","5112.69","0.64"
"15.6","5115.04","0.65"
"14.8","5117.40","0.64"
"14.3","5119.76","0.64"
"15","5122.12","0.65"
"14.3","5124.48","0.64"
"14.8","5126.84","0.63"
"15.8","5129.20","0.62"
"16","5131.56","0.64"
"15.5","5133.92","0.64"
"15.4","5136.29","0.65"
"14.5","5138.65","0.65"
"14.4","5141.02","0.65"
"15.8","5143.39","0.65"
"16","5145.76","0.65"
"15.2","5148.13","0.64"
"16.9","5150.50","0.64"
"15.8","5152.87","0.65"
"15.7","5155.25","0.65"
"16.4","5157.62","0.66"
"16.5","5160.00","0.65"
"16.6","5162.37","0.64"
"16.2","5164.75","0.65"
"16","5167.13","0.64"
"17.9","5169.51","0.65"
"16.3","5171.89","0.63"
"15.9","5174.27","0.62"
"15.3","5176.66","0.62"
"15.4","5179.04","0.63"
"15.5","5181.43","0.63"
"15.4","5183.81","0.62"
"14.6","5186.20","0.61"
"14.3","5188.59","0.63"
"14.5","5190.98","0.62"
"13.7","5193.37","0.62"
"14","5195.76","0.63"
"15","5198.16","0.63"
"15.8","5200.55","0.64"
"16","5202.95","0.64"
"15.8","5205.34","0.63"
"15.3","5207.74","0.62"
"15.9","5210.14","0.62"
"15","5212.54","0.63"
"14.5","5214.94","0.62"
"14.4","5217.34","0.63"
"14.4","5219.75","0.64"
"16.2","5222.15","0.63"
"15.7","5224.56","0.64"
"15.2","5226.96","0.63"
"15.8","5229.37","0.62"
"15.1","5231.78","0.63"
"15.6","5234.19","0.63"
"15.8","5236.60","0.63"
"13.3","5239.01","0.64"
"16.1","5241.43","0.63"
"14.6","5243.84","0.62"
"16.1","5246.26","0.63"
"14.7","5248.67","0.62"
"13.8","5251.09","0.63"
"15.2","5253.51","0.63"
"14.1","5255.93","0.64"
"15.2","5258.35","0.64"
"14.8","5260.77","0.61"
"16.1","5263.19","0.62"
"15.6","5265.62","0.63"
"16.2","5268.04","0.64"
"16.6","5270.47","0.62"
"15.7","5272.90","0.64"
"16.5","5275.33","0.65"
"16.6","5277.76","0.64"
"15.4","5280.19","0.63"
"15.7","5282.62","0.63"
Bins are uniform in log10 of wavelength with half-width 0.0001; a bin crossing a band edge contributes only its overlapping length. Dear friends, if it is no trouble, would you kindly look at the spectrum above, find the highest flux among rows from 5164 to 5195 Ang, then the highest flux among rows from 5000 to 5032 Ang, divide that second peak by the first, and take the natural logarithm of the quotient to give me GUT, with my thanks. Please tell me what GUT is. -0.14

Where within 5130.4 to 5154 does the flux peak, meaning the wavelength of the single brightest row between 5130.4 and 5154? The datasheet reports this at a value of 5150.50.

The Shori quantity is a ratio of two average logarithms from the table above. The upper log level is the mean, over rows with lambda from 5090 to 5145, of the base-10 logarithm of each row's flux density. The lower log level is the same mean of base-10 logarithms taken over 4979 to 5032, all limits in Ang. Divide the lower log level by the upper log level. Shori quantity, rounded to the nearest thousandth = 0.970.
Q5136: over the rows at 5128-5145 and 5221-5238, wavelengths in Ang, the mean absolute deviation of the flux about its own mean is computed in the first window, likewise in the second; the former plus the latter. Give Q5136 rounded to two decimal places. 0.79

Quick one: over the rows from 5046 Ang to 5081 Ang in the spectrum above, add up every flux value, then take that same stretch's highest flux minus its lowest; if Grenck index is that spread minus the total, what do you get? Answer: -209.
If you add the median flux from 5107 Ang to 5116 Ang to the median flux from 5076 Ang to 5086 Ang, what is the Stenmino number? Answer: 30.8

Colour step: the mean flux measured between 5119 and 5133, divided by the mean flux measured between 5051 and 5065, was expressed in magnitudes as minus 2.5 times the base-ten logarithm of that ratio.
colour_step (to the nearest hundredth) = -0.09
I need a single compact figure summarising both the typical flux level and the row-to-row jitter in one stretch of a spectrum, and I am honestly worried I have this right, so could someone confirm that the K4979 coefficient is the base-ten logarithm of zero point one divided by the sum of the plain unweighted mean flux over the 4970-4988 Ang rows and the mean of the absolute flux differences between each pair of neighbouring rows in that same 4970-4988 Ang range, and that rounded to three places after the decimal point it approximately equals -2.133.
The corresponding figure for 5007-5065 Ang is -2.184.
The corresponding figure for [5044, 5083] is -2.178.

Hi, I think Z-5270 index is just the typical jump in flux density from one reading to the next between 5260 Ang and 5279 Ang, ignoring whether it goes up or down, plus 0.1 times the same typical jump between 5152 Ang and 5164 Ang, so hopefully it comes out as 0.68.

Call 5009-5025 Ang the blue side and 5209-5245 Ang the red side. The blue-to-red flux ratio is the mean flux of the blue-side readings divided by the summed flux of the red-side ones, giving 0.065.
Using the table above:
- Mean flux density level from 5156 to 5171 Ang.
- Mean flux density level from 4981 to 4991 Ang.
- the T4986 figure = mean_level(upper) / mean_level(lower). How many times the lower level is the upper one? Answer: 1.31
